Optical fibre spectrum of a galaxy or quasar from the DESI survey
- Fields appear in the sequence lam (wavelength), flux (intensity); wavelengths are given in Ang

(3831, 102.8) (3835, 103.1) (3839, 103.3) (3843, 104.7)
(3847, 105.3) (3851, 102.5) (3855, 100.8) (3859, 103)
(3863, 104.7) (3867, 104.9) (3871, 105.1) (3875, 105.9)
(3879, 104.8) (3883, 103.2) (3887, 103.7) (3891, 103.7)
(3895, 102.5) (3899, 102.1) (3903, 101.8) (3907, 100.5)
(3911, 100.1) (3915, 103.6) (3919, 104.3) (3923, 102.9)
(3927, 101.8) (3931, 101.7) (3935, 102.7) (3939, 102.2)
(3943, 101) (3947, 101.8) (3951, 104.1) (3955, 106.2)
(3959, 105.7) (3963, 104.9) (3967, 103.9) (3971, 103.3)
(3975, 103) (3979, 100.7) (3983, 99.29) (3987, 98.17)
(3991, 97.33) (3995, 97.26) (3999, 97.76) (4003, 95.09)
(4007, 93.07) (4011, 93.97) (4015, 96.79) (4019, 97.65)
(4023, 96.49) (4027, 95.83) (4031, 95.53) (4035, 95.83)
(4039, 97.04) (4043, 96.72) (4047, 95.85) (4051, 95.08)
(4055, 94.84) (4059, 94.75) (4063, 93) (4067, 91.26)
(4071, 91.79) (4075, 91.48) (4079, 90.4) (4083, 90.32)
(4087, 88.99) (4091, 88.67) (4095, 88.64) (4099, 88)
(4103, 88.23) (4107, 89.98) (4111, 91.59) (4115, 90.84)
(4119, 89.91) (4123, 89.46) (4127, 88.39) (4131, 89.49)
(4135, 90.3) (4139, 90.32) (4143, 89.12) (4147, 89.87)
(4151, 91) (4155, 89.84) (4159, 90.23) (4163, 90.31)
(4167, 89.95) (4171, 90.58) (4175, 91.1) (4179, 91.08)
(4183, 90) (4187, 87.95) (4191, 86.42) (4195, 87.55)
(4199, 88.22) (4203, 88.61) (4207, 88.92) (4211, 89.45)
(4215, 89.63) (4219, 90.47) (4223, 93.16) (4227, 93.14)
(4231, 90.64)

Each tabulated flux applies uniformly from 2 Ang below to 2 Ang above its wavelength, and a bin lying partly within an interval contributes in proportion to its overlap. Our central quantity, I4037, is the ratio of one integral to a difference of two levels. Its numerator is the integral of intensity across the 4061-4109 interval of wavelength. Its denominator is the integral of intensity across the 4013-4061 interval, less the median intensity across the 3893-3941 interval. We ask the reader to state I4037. 0.96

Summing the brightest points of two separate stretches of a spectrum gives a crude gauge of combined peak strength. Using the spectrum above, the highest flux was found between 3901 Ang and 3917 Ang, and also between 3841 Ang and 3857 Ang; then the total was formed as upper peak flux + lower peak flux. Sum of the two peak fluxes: 209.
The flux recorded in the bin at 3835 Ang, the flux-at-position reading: 103.1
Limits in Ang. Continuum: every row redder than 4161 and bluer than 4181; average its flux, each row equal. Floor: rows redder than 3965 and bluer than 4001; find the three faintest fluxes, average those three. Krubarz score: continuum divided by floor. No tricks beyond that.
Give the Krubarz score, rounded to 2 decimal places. 0.93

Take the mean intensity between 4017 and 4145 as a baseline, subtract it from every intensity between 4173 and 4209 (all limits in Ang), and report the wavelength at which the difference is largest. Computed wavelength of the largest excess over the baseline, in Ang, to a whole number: 4175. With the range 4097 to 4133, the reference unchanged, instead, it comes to 4111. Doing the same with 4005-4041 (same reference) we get 4019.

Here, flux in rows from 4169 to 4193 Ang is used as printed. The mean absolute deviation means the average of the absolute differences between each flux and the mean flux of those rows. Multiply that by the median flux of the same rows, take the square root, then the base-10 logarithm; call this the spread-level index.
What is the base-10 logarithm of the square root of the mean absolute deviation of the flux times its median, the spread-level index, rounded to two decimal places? 1.07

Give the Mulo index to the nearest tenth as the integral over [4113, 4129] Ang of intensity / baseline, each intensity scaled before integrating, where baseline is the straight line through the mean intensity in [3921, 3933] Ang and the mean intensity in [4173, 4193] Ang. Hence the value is 15.5 Ang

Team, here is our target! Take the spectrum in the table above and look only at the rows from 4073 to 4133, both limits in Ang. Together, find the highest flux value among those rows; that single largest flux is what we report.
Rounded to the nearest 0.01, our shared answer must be 91.59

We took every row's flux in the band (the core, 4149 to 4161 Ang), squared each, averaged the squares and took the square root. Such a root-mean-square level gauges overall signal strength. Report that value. 90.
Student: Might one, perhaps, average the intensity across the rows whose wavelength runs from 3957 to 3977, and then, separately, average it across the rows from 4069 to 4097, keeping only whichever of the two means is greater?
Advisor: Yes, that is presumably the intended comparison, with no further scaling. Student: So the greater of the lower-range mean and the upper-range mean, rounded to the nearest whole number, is 104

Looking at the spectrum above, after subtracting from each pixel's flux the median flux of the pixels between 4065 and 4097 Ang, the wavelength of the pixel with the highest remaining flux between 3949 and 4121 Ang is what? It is 3955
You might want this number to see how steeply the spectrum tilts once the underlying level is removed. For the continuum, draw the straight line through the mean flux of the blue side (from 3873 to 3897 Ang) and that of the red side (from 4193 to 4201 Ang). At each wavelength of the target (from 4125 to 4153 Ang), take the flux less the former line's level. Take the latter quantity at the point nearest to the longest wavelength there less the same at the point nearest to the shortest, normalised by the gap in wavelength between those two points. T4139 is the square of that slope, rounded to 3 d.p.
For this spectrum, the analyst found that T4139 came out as 0.026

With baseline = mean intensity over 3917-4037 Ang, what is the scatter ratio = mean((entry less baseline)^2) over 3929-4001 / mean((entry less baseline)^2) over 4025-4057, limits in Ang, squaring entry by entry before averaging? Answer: 0.6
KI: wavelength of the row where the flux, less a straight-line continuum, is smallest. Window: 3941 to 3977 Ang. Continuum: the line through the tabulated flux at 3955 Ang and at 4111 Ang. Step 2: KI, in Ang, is 3943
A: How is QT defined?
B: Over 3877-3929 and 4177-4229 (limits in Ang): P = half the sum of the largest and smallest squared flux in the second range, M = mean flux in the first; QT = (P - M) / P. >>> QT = 0.9873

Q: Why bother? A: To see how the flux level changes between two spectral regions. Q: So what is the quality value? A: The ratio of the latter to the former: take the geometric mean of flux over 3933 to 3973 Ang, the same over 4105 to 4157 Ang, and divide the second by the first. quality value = 0.87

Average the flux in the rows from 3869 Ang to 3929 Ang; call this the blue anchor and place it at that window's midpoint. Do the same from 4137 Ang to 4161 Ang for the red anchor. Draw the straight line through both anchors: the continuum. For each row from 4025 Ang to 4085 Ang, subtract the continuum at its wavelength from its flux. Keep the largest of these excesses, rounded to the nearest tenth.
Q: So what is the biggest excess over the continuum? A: 1.3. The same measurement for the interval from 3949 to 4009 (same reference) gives 6.0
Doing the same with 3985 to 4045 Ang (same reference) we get 1.3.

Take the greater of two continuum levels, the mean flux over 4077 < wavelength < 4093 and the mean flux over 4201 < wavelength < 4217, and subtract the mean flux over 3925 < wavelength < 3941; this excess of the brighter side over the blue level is -13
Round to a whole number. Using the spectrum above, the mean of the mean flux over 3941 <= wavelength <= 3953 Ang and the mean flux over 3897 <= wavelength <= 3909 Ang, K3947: 102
